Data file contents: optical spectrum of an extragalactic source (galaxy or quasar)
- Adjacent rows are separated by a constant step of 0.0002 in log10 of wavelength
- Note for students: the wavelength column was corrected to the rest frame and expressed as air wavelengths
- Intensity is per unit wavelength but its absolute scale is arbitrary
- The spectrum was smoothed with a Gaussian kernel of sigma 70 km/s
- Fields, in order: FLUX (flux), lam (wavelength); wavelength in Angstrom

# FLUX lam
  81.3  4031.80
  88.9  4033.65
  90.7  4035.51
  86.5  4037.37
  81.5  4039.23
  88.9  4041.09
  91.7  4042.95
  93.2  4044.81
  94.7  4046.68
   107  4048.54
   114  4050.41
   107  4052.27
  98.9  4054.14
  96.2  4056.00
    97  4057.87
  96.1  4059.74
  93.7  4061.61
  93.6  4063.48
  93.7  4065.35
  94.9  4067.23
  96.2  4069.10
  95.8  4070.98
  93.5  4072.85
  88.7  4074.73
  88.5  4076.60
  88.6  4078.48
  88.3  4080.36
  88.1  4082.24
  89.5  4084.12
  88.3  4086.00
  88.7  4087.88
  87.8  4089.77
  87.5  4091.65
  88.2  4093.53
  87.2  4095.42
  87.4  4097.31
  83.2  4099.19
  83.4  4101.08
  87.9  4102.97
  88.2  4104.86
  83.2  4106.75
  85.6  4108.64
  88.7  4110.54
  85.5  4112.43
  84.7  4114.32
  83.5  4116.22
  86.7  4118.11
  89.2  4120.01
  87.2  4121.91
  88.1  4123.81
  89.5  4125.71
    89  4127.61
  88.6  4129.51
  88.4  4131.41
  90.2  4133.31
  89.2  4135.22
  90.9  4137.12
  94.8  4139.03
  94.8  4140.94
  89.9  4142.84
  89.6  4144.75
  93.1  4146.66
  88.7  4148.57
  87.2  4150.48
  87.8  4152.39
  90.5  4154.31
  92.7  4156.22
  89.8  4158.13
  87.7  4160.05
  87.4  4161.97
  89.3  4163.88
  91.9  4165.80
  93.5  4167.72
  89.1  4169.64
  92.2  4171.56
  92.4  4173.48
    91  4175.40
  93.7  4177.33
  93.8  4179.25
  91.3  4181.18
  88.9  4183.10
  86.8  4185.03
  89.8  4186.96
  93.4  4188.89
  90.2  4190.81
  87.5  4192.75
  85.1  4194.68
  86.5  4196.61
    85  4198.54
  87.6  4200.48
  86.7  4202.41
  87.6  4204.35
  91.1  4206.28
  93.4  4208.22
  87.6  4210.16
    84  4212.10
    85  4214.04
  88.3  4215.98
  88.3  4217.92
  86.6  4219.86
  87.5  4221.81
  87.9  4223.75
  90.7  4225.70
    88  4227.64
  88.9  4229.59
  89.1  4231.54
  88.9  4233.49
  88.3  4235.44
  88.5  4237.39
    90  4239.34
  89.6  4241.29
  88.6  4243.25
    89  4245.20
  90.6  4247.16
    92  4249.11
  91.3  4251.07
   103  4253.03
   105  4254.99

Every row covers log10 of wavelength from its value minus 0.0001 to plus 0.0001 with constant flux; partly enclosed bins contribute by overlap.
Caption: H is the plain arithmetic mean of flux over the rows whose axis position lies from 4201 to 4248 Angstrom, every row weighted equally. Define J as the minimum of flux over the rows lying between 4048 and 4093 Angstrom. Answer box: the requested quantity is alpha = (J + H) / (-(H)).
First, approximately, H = 88.5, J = 87.5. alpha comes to -1.99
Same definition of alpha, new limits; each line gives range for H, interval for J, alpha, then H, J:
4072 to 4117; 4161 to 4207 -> -1.97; 87.3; 85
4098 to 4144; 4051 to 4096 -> -1.99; 87.9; 87.2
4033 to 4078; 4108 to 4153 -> -1.88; 94.6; 83.5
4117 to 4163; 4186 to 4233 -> -1.94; 89.6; 84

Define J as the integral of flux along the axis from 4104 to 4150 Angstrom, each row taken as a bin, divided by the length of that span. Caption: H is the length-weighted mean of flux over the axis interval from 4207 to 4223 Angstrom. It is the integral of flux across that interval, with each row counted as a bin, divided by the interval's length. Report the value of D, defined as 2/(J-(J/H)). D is 0.0228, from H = 87.6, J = 89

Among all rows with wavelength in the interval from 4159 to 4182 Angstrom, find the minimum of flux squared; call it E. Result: 7639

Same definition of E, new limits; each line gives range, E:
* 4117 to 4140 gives 7517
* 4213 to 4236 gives 7225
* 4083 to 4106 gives 6922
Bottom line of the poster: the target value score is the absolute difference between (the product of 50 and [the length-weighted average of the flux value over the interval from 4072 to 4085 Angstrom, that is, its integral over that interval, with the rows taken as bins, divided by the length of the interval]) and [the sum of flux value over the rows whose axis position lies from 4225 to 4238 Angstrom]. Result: 3842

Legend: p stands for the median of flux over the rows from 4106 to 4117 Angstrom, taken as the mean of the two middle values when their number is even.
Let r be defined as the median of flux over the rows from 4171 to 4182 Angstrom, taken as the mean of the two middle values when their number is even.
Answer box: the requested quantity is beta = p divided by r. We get 0.92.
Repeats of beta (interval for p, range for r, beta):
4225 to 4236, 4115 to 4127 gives 1.01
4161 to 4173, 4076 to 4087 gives 1.02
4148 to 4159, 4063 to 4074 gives 0.95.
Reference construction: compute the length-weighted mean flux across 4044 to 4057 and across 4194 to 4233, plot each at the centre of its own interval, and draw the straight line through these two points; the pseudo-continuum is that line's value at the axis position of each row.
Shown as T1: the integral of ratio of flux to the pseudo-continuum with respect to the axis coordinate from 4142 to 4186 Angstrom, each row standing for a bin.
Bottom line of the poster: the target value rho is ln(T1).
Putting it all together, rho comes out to 3.77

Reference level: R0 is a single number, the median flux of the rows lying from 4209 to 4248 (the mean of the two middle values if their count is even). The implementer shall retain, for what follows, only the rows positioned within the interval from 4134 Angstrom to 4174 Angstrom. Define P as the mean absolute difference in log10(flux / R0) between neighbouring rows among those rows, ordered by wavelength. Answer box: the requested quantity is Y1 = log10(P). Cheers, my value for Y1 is -1.97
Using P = 0.0107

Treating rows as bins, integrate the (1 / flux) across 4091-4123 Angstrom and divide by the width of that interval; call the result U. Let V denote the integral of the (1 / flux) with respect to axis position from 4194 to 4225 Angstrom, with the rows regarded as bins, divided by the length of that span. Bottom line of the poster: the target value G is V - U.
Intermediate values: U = 0.0116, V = 0.0114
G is -0.0001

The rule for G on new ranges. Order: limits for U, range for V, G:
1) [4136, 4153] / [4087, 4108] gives 0.0005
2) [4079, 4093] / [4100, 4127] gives 0.0002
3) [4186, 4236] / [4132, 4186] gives -0.0003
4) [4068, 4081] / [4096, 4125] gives 0.0007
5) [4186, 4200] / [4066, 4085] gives -0.0004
